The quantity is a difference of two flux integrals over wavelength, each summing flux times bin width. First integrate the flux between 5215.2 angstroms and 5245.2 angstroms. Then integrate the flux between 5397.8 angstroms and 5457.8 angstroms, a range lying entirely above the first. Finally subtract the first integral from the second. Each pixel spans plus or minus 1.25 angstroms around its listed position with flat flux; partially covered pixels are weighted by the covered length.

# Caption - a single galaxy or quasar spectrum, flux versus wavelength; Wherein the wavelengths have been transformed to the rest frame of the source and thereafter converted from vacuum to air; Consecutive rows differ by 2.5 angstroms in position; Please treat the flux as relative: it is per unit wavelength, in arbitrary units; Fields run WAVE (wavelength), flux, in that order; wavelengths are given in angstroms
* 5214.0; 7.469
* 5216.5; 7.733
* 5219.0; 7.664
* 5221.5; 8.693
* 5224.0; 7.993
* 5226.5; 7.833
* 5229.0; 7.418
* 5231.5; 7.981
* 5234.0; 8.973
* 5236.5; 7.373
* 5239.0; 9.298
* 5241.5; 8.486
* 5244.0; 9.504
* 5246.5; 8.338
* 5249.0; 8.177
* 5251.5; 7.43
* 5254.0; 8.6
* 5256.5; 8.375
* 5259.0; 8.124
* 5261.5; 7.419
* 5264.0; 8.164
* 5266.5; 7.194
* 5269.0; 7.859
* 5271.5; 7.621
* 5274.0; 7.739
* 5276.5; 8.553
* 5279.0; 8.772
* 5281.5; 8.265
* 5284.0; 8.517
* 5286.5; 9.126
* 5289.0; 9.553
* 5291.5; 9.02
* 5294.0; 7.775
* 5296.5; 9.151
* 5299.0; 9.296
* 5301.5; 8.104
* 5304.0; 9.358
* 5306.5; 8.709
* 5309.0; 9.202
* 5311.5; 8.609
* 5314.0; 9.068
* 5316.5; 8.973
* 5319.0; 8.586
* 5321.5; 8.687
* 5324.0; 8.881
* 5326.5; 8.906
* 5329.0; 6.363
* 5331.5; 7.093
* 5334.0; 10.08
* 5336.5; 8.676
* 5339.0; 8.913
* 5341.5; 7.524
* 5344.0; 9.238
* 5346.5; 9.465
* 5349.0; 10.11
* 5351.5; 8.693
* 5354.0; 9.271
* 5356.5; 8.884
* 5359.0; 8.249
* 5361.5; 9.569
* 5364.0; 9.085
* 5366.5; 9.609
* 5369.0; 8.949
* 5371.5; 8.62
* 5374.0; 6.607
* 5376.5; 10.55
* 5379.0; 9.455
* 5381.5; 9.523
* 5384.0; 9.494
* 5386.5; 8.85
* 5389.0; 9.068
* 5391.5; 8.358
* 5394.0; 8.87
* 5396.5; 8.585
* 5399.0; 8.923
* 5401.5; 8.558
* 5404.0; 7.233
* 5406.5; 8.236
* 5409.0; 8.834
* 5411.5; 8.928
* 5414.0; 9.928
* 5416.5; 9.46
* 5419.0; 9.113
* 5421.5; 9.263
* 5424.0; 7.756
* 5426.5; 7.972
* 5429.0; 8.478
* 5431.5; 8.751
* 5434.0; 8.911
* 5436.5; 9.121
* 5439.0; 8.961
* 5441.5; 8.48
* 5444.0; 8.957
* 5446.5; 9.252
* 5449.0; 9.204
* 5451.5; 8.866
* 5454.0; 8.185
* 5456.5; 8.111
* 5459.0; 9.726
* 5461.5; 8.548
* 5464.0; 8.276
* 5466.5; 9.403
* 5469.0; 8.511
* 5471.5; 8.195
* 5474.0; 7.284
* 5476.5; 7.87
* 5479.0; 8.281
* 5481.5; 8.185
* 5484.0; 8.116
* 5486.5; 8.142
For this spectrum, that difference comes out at 276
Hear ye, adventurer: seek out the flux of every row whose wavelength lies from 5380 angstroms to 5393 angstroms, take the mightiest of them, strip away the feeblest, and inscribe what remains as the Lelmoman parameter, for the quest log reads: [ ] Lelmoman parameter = 1.2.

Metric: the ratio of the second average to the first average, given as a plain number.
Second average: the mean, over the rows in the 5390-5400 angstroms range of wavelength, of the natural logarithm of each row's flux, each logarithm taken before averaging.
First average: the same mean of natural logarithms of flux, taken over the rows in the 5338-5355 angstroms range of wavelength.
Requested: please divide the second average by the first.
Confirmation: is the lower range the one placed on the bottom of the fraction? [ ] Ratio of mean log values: 0.98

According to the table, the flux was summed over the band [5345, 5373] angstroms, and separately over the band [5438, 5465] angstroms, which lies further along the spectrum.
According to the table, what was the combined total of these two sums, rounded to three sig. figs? 197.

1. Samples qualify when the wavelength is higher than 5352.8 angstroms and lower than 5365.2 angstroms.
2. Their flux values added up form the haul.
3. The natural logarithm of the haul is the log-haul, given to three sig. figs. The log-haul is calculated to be 3.81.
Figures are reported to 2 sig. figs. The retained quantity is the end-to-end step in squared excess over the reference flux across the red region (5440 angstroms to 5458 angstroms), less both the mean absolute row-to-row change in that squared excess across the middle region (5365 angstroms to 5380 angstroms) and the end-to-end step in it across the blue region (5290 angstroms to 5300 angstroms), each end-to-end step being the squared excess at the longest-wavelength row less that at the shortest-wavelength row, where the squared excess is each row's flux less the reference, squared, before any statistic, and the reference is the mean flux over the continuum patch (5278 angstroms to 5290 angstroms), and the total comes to -1.8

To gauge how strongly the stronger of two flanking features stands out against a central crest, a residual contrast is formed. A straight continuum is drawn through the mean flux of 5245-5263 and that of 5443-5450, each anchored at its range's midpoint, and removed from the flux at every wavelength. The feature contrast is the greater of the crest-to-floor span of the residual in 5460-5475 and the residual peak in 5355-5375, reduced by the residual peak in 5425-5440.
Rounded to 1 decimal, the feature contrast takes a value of 2.1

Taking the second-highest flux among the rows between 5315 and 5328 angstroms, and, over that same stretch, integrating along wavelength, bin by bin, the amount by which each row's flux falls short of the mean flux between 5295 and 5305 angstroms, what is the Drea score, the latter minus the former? -7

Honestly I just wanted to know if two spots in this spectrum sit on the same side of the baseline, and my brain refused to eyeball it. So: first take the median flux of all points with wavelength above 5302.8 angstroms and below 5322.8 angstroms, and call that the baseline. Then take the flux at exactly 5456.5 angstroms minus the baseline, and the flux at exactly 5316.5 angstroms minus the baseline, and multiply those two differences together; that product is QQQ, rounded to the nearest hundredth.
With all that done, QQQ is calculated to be -0.10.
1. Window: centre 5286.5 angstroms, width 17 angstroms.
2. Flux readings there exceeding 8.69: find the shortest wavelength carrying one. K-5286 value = 5279.0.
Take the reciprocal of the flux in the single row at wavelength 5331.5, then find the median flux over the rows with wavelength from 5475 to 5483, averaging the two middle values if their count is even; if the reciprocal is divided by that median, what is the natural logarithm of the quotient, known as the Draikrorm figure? -4.06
